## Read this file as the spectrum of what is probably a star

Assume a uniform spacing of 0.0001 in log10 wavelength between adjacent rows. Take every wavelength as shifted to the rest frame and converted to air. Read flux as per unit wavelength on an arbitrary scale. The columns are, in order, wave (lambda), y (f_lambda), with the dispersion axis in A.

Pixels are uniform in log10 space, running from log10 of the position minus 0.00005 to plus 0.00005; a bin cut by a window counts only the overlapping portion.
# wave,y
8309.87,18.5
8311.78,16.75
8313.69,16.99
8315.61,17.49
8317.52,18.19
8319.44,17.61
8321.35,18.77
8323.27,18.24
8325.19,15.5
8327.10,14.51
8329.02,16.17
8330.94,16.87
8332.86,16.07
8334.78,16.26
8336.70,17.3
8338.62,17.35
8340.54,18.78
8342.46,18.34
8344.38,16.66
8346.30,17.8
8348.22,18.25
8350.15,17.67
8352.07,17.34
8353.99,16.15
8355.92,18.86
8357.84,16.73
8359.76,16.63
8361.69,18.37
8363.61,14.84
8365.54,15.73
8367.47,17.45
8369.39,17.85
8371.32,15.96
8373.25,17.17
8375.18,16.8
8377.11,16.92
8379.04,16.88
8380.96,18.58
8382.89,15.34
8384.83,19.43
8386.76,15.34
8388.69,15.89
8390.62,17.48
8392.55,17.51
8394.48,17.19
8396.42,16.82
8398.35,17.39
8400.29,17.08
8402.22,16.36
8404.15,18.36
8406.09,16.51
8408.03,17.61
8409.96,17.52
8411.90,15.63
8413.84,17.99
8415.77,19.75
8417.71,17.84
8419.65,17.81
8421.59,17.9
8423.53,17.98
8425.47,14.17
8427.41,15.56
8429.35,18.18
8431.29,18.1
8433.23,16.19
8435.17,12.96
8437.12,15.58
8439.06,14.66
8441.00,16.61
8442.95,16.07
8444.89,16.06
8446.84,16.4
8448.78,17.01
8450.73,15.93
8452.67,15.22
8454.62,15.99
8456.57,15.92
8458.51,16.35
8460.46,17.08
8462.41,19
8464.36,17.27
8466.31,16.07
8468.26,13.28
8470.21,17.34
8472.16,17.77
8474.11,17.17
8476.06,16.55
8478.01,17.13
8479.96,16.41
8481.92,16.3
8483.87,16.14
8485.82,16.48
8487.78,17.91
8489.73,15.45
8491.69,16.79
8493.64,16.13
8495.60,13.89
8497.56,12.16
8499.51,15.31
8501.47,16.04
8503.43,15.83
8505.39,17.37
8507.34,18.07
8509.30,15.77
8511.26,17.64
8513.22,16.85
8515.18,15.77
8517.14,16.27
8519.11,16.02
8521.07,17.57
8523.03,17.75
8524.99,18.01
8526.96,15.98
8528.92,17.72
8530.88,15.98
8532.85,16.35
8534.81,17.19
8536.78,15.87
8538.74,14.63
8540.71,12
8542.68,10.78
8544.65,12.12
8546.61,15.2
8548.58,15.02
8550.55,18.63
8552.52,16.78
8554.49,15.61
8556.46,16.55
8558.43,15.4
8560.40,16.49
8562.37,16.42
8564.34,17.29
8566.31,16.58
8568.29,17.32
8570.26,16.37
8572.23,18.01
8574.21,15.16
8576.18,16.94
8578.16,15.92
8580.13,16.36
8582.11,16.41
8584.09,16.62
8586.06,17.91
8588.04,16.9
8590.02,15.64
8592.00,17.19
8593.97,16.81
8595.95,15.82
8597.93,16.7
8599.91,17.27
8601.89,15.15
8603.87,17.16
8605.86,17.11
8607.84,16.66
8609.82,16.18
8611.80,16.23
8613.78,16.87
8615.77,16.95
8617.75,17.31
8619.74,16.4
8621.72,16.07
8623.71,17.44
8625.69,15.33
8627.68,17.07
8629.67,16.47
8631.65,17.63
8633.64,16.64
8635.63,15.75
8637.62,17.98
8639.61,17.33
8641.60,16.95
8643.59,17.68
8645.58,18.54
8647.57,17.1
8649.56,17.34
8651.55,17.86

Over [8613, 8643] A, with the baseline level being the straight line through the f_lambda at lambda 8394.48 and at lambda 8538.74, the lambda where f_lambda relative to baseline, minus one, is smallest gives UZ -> 8625.69 A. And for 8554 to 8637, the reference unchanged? 8558.43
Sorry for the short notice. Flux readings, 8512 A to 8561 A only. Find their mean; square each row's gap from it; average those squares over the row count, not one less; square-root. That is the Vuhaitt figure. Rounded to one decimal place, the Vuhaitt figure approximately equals 1.8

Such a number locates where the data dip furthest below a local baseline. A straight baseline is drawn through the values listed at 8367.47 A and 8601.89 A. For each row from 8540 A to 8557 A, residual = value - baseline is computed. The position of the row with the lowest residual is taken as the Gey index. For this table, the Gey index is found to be 8542.68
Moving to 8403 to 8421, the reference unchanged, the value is 8411.90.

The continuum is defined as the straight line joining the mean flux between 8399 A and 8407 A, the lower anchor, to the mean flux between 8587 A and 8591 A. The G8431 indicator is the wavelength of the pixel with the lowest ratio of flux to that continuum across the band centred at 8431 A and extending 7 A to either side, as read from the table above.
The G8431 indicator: 8435.17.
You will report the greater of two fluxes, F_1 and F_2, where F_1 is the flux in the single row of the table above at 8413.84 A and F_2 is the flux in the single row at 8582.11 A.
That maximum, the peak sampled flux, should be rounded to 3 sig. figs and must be 18.0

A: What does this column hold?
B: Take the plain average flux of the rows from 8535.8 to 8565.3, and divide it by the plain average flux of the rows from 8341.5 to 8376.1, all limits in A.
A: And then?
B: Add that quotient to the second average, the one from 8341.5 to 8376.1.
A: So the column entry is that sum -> 18.0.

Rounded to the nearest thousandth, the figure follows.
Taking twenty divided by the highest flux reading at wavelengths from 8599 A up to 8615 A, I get 1.158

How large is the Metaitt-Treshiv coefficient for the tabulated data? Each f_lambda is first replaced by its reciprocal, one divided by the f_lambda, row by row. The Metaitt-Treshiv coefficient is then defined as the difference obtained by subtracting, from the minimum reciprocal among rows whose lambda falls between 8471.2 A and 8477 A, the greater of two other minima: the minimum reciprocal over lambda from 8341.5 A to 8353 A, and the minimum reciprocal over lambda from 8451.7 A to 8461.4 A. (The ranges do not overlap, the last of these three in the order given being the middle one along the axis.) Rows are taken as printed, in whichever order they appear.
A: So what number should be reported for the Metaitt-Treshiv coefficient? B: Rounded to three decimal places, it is -0.002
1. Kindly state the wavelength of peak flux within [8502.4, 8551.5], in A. 8550.55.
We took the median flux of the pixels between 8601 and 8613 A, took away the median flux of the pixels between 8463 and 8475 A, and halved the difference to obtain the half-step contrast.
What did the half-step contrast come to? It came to -0.4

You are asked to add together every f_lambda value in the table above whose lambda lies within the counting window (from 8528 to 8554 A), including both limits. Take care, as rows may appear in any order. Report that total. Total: 198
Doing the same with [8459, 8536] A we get 644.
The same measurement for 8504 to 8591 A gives 715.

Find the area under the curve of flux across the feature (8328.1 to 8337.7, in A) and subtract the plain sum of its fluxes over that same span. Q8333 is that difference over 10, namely 7.60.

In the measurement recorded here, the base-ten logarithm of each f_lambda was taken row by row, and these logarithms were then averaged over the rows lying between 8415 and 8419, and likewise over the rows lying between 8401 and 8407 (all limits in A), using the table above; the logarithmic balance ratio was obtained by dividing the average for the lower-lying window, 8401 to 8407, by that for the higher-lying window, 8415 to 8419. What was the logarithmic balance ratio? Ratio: 0.97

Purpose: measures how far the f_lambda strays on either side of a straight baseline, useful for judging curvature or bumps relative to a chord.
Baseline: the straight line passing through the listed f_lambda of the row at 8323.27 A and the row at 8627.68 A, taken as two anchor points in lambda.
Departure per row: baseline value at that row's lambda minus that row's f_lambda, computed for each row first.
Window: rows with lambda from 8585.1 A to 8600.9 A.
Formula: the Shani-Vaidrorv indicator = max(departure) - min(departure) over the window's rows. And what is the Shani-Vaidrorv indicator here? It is 2.3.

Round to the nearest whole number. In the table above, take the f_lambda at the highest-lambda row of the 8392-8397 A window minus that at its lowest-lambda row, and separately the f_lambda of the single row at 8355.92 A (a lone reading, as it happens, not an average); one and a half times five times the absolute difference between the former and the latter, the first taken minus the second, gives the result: 147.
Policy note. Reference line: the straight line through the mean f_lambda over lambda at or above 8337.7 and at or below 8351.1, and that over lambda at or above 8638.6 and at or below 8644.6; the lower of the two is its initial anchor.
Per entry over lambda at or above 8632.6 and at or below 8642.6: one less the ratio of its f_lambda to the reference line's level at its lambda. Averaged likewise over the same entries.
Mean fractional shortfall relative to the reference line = 0.023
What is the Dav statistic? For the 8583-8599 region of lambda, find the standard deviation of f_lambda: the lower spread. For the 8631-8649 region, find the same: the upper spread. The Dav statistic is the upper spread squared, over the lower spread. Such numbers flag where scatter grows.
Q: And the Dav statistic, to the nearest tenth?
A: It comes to 0.9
